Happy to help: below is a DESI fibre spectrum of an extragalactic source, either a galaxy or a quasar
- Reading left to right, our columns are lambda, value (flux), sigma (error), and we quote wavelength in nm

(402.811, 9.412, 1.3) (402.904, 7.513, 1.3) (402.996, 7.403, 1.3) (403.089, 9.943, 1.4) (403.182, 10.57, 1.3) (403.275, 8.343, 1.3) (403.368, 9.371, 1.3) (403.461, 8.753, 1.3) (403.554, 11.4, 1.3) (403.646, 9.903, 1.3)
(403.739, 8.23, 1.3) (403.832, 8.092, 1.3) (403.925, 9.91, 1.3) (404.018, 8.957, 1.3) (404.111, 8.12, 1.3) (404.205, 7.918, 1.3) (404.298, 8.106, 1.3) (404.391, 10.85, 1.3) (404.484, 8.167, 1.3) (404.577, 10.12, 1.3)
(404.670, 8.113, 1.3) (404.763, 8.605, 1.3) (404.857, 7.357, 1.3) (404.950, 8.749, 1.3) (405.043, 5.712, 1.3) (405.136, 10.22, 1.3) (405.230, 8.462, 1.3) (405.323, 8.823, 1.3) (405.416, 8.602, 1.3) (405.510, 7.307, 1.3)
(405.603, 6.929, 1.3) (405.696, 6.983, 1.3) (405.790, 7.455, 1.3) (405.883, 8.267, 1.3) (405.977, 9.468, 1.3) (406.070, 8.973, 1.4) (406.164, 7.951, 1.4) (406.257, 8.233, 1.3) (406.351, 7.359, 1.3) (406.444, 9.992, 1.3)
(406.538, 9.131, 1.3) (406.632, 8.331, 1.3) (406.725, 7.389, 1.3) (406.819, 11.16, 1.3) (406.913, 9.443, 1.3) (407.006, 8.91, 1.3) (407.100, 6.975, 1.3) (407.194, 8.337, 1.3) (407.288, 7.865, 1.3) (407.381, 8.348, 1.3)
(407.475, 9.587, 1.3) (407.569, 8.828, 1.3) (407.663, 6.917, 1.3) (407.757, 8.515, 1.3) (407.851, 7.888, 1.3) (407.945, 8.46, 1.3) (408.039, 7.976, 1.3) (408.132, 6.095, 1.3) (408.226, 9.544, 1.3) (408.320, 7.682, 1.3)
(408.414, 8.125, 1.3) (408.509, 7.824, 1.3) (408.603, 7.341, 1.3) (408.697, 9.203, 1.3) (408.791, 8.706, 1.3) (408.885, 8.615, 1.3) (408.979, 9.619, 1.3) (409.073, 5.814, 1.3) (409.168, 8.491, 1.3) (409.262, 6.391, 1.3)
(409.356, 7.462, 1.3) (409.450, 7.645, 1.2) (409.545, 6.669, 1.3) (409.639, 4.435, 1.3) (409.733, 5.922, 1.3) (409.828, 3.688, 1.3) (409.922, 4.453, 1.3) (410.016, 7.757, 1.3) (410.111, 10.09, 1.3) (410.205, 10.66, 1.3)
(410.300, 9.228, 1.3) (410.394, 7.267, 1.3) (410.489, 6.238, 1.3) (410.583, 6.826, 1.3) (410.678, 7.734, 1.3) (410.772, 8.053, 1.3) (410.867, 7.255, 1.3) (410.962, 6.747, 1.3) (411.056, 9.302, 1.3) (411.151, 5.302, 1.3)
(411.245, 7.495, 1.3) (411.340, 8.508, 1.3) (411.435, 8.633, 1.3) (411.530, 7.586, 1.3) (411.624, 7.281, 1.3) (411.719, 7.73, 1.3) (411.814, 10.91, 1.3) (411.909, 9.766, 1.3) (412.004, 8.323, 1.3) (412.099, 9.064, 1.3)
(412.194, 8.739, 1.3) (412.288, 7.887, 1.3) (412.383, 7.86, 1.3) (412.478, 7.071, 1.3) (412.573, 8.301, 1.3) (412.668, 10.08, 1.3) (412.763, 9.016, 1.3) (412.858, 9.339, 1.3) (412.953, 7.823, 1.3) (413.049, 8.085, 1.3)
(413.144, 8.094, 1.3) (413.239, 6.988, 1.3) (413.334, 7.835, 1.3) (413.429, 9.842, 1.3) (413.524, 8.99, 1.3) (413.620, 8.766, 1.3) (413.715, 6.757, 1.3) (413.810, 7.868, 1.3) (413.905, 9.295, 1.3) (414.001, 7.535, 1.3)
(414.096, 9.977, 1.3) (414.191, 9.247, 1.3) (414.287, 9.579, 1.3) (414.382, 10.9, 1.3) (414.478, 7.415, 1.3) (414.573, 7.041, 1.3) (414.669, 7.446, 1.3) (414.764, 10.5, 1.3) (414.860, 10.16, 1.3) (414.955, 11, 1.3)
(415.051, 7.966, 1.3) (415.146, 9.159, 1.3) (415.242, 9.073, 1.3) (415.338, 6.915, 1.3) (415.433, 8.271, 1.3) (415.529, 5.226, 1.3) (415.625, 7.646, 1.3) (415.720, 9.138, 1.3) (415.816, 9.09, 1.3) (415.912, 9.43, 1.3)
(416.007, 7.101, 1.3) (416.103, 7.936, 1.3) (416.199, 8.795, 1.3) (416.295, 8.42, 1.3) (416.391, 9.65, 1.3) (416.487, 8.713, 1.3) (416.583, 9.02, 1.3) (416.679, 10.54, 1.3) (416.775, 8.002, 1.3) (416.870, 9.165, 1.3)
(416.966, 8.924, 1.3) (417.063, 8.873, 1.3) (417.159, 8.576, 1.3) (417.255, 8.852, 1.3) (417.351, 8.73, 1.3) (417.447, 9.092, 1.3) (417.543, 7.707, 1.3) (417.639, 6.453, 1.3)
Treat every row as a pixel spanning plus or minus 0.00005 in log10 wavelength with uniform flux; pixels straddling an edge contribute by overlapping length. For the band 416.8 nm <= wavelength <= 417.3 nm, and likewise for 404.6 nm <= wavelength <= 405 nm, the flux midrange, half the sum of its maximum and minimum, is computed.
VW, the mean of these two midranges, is 8.5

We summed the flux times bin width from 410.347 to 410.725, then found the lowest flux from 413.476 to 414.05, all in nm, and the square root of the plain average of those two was 2.17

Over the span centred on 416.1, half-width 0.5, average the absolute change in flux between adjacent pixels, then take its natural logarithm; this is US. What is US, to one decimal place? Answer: -0.1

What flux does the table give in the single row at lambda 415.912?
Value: 9.43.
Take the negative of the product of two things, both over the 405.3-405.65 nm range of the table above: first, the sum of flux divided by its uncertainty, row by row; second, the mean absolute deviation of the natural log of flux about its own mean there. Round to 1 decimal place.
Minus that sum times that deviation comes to -2.5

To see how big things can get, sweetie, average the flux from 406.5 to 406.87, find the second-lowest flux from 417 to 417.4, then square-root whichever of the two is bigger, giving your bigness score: 3.00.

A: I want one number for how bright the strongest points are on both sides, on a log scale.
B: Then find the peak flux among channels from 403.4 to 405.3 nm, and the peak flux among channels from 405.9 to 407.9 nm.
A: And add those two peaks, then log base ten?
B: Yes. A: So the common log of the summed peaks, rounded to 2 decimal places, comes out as 1.35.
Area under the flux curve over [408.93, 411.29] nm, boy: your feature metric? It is 17.0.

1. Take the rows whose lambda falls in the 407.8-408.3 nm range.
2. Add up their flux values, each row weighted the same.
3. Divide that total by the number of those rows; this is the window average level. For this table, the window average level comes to 8.0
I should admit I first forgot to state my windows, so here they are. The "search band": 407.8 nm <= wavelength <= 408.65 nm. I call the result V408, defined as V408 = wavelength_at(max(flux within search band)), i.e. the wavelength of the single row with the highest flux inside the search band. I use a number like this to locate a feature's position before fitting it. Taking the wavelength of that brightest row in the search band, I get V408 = 408.226 nm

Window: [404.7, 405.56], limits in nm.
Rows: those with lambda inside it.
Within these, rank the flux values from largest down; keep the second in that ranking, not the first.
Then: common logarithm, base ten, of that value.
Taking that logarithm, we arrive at 0.946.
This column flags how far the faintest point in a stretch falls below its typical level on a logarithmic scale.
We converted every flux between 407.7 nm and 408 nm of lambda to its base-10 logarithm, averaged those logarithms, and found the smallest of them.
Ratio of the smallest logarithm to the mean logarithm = 0.98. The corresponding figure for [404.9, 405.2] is 0.84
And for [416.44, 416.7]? 0.97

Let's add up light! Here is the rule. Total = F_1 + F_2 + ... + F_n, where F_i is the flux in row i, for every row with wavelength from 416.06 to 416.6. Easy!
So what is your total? 52.5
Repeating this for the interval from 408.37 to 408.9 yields 49.8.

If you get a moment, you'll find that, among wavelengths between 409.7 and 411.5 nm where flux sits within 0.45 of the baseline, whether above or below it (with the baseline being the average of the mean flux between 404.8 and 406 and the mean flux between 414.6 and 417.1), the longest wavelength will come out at 411.435 nm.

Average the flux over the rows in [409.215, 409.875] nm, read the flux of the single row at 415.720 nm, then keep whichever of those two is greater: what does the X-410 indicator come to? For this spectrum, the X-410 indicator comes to 9.1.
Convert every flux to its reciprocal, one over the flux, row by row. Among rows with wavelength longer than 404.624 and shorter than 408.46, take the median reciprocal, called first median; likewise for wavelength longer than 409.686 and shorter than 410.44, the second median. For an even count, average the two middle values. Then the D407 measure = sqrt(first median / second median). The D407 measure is 0.95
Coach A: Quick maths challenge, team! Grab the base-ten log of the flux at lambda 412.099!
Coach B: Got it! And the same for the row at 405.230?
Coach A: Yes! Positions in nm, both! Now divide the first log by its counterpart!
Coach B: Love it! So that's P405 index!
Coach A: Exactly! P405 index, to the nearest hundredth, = 1.03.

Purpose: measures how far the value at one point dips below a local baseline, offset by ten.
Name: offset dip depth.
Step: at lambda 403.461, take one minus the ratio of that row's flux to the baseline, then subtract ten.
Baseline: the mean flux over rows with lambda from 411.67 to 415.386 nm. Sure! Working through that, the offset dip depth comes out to -10.01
